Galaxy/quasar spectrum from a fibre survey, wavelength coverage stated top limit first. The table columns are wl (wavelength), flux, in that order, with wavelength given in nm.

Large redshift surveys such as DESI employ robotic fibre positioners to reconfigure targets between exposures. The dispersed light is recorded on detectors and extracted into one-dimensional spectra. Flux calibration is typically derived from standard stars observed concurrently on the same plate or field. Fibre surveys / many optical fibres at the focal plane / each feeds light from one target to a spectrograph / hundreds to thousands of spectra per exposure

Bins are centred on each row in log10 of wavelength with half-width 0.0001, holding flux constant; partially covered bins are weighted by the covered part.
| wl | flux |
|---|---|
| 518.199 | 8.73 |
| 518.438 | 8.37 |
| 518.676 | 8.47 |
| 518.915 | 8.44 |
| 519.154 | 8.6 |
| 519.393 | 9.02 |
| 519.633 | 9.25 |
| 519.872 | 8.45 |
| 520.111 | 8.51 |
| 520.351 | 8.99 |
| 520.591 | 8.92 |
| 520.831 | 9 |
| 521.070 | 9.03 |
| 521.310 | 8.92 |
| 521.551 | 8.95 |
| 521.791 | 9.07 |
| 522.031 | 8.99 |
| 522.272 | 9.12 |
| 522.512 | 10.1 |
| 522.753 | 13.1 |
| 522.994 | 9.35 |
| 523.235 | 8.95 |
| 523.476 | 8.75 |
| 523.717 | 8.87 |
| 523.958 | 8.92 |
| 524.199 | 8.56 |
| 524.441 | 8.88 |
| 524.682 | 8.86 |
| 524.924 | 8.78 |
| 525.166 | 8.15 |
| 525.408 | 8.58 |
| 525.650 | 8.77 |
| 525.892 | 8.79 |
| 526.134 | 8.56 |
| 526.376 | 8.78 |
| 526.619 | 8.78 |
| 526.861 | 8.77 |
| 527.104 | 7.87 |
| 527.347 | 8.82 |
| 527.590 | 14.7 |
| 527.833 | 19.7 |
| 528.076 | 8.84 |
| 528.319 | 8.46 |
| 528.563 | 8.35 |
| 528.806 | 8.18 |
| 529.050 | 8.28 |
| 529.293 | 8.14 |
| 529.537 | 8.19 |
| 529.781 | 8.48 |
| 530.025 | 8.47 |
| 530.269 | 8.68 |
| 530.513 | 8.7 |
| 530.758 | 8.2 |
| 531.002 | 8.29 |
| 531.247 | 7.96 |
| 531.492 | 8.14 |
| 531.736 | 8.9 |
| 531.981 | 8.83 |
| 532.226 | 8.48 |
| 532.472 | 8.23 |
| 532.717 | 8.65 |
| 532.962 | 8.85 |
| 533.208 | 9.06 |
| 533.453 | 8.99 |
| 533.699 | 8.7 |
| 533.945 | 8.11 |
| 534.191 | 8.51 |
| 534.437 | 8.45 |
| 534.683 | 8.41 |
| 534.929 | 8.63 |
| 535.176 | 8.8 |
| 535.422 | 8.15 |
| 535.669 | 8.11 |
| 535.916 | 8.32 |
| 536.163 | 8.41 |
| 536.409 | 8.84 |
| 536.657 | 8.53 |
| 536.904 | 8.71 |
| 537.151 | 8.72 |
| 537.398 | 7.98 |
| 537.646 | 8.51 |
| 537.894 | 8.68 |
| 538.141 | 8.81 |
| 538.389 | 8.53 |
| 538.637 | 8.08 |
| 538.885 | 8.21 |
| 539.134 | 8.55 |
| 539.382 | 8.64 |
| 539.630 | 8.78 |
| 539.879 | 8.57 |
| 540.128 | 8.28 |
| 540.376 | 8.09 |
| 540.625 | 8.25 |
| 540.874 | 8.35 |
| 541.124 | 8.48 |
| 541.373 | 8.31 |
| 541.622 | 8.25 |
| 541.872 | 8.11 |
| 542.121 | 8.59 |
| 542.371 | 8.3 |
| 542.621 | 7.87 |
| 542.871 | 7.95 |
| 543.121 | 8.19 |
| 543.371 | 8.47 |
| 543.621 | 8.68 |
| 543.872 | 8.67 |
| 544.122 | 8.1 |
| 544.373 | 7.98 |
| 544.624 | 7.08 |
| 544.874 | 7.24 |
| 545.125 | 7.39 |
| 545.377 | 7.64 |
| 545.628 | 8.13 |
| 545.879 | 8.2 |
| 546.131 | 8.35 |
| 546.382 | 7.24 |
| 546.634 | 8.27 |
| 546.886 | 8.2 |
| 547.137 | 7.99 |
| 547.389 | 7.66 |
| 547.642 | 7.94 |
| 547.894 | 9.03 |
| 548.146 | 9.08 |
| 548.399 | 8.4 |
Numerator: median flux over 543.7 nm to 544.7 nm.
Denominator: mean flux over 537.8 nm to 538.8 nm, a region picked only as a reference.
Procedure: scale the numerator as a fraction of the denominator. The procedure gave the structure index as 0.94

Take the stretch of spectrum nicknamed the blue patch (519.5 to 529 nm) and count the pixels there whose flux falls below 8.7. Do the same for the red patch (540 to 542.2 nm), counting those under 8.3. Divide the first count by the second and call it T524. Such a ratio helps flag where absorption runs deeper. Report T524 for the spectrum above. 2.00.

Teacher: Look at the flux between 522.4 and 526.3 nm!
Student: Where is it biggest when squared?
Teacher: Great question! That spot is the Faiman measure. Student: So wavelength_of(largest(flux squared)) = 522.753 nm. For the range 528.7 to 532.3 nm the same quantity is 531.736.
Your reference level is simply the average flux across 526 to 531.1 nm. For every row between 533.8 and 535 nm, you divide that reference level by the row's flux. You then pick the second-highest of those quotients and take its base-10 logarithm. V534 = 0.044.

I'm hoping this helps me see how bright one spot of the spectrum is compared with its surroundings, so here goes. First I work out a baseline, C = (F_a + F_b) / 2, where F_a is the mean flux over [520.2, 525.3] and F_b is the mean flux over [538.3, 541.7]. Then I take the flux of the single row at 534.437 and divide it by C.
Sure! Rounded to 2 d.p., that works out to 0.96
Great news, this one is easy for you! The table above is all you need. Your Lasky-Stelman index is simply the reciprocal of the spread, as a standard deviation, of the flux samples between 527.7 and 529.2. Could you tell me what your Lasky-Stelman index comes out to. 0.2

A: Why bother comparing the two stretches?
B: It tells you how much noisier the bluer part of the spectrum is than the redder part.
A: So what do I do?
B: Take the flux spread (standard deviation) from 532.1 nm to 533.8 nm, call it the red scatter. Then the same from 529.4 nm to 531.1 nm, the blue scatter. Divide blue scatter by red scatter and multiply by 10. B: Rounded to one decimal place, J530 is 7.3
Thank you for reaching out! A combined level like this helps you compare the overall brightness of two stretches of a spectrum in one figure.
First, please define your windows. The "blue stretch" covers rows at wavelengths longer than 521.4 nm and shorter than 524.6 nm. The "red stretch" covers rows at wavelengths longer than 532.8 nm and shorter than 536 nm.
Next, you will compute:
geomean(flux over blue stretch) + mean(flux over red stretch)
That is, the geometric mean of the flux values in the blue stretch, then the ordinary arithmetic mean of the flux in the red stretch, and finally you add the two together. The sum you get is 17.8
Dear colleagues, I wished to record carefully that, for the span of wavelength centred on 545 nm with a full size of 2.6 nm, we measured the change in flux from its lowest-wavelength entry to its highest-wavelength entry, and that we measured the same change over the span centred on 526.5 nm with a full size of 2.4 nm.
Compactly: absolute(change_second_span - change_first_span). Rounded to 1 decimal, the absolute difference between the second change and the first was 6.4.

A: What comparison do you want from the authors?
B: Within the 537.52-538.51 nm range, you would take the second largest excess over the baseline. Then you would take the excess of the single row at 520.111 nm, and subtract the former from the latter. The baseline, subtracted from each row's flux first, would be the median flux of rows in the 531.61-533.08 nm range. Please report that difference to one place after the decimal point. -0.2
